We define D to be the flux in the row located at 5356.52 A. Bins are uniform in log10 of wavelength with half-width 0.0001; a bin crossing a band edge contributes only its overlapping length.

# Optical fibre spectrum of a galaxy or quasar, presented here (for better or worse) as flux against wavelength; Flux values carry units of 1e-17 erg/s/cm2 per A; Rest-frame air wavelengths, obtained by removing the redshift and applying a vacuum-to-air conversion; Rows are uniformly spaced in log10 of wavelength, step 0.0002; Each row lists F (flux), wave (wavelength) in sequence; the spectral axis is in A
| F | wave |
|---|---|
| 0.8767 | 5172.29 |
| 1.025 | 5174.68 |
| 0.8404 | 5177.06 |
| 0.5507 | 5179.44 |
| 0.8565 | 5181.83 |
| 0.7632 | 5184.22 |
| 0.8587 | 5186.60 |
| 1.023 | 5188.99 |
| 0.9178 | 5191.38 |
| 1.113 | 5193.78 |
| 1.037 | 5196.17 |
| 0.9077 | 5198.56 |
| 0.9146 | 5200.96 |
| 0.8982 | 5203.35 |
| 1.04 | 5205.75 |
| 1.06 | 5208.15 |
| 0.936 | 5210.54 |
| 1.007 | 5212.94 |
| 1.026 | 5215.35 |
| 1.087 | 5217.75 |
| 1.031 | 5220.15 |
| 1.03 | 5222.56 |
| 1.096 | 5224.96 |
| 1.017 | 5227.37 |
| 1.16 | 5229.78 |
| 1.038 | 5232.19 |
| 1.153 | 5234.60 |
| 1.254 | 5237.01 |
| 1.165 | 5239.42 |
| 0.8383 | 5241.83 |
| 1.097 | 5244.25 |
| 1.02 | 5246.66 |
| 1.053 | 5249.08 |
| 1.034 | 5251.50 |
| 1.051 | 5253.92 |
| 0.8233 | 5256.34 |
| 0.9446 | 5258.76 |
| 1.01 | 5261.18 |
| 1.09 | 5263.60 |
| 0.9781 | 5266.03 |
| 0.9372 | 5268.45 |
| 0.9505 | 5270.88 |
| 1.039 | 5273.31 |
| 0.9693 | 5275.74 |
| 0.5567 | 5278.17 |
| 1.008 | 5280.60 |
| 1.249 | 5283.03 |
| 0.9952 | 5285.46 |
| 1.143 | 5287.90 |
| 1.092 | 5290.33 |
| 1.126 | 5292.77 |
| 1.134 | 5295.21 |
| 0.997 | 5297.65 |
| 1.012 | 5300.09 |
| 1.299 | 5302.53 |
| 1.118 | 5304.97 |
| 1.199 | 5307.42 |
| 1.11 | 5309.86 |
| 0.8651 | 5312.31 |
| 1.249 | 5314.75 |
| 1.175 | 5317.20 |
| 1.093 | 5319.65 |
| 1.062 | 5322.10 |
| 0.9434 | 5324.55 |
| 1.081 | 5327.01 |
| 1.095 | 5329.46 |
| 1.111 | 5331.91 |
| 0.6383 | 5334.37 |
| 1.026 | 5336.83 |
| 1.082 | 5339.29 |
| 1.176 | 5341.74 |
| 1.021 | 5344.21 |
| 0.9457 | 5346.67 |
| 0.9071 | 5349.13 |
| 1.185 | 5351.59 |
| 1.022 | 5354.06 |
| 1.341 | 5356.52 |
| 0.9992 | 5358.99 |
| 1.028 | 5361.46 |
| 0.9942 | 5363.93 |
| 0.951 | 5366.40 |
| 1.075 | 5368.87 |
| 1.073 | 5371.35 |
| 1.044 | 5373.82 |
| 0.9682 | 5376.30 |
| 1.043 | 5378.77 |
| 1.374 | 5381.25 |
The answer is 1.341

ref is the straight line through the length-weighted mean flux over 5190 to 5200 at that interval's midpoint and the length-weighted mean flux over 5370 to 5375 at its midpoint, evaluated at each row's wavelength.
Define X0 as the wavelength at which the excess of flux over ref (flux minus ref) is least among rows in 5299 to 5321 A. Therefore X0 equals 5312.31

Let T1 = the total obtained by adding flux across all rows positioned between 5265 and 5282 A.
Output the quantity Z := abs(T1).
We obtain 6.4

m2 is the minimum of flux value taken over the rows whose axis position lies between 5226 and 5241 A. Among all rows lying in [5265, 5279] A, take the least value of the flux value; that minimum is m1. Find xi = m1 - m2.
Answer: -0.46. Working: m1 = 0.5567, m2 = 1.017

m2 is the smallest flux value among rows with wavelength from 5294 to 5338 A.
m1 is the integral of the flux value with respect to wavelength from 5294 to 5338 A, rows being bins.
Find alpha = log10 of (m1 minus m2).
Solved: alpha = 1.7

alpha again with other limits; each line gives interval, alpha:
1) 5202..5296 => 2.0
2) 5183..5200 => 1.2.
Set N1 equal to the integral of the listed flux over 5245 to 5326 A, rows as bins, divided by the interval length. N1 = 1.04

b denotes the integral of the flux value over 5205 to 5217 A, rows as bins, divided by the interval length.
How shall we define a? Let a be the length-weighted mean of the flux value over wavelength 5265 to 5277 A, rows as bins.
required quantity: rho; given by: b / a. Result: 1.04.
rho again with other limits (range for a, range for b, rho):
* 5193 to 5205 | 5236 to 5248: 1.10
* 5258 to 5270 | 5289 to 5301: 1.08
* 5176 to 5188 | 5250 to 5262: 1.25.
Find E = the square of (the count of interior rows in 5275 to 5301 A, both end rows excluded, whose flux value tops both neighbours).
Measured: 9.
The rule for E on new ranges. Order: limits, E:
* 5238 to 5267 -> 16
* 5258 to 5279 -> 4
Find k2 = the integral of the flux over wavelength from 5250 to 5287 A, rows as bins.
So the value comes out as 36.2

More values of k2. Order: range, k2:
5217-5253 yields 38.6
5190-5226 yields 36.2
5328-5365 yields 38.4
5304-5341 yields 39.1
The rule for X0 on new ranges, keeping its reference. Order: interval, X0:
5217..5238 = 5227.37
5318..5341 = 5334.37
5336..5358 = 5349.13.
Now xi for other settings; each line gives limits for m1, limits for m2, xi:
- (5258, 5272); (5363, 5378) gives -0.01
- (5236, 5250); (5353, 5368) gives -0.11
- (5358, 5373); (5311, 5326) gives 0.09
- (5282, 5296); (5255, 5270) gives 0.17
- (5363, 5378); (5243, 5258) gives 0.13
